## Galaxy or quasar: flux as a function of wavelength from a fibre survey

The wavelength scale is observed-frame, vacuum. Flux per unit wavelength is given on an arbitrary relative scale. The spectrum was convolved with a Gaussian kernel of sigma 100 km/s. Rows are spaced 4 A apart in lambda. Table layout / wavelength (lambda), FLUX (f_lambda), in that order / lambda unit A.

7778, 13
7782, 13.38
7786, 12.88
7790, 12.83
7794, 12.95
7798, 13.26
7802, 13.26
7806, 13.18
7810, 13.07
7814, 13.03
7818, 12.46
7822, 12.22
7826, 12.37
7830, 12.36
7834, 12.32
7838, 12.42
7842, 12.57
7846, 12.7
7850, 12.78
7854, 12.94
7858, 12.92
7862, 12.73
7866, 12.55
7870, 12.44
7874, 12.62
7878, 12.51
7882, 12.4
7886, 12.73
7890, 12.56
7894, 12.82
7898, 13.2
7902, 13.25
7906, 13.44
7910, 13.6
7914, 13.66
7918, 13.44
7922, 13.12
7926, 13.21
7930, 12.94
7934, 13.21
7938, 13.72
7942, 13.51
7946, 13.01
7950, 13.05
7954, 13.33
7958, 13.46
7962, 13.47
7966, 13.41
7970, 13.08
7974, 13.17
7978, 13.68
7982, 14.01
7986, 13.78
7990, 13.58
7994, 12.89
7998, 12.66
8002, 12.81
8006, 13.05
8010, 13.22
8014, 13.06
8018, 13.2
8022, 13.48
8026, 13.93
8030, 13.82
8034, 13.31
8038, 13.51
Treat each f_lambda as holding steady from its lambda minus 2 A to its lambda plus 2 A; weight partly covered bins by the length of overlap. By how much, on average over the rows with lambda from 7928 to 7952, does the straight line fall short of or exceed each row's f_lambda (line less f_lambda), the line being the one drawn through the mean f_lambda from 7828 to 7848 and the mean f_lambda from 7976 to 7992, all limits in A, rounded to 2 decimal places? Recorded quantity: 0.13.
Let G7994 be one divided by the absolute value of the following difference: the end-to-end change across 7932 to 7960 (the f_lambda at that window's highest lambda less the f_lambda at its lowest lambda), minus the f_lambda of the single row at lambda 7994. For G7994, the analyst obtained 0.0791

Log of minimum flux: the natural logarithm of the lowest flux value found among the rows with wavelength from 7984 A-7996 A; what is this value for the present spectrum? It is 2.56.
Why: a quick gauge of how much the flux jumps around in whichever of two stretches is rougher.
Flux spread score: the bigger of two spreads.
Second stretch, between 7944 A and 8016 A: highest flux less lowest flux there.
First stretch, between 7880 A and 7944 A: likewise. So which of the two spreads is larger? 1.35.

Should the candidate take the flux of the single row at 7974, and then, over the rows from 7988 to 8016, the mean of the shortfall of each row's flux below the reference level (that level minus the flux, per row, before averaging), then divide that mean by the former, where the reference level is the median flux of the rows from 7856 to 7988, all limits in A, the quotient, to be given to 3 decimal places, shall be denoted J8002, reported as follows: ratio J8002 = 0.012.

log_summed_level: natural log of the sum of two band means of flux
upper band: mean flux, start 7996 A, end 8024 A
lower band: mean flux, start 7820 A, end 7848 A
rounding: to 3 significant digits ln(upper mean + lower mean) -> 3.24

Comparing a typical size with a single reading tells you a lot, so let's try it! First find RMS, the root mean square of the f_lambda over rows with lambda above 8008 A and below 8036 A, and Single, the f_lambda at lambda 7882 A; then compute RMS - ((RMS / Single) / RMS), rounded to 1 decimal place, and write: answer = 13.4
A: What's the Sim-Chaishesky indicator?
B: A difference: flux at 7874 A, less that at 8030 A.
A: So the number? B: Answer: -1.2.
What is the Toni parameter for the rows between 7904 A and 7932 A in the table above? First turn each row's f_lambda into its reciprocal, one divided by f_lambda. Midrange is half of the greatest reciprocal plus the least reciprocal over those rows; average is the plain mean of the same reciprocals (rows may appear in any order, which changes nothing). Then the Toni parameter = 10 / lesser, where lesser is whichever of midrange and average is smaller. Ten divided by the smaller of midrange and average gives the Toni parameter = 133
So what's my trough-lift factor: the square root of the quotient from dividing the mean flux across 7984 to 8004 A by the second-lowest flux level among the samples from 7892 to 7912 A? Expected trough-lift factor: 1.00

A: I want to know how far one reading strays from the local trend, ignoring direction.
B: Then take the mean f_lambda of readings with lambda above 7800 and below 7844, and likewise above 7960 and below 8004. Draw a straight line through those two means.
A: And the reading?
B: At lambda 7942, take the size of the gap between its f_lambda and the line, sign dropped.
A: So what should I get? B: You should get 0.4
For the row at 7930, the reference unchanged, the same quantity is 0.2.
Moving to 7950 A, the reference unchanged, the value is 0.1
